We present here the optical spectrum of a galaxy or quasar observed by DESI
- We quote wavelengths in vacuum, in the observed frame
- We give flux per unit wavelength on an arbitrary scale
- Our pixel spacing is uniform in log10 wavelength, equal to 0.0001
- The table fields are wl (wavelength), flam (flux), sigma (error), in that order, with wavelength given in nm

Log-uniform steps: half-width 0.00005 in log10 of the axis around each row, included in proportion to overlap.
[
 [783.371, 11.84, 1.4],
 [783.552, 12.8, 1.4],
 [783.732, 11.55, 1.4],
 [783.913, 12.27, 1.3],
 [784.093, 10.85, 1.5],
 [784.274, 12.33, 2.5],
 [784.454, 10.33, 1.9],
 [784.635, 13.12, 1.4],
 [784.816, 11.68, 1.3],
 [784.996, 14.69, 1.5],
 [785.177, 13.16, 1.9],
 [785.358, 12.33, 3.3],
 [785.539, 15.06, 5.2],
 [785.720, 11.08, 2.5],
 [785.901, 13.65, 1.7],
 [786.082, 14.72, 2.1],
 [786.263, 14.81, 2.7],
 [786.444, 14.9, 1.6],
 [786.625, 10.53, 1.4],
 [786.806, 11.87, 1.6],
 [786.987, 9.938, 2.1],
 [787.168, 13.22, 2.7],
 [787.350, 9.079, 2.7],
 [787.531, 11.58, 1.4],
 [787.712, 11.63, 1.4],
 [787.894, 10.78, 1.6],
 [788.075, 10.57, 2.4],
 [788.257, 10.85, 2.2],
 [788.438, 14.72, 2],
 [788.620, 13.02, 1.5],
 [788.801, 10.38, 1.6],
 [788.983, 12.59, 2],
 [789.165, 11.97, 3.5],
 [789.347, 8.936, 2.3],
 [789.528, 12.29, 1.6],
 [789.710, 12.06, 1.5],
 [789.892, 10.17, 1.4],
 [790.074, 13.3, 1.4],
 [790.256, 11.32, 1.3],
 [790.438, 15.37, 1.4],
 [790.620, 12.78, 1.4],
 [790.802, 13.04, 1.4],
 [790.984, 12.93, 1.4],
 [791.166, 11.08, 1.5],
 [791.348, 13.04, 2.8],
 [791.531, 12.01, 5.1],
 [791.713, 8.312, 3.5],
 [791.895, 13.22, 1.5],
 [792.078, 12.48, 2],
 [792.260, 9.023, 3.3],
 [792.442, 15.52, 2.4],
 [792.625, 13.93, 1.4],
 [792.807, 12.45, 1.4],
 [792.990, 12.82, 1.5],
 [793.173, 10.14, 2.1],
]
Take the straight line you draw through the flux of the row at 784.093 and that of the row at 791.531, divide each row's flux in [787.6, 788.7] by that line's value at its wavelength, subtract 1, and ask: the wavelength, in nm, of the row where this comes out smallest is 788.075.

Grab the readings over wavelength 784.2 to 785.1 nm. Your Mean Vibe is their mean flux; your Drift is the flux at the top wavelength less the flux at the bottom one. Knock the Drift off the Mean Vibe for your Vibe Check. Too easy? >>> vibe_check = 10.1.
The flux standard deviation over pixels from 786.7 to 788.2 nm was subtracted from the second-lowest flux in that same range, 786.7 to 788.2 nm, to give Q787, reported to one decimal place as 8.7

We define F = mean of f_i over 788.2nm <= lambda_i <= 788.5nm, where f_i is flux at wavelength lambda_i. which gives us 12.8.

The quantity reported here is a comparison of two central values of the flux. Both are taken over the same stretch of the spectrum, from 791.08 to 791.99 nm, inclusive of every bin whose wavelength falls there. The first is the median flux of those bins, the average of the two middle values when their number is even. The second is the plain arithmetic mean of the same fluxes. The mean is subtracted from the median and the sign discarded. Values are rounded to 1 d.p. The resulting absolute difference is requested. 0.5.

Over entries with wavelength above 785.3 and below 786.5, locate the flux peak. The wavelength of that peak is 785.539 nm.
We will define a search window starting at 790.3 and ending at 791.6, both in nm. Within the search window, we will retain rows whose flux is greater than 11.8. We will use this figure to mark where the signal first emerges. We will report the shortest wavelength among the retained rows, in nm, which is 790.438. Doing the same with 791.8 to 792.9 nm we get 791.895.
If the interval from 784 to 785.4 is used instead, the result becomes 784.274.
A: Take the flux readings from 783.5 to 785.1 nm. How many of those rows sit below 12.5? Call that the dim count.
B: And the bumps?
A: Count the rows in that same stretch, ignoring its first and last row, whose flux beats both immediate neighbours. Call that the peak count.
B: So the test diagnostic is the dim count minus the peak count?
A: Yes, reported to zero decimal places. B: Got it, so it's 3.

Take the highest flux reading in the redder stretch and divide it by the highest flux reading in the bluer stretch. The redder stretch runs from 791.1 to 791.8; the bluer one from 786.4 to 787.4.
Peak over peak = 0.88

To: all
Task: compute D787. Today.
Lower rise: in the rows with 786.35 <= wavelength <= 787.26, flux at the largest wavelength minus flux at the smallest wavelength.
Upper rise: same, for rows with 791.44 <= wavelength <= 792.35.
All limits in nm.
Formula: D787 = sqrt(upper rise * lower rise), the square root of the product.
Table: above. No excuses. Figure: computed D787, 2.2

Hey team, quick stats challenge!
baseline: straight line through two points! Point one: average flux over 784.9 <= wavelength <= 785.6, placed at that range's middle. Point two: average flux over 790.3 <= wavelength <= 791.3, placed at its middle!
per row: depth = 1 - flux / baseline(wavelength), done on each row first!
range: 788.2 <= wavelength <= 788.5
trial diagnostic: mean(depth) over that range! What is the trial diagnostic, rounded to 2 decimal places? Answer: 0.04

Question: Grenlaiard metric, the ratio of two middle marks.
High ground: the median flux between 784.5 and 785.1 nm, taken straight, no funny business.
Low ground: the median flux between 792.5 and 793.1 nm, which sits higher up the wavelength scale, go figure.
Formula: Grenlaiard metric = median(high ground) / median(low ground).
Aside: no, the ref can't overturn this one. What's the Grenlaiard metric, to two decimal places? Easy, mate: 1.02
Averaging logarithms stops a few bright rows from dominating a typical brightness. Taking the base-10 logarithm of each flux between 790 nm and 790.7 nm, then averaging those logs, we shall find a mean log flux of 1.118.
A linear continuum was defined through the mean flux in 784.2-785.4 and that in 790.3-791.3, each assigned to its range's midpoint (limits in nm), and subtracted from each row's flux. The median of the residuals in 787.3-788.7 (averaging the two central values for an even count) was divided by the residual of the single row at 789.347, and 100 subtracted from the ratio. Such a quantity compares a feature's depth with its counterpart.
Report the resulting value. -99.6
